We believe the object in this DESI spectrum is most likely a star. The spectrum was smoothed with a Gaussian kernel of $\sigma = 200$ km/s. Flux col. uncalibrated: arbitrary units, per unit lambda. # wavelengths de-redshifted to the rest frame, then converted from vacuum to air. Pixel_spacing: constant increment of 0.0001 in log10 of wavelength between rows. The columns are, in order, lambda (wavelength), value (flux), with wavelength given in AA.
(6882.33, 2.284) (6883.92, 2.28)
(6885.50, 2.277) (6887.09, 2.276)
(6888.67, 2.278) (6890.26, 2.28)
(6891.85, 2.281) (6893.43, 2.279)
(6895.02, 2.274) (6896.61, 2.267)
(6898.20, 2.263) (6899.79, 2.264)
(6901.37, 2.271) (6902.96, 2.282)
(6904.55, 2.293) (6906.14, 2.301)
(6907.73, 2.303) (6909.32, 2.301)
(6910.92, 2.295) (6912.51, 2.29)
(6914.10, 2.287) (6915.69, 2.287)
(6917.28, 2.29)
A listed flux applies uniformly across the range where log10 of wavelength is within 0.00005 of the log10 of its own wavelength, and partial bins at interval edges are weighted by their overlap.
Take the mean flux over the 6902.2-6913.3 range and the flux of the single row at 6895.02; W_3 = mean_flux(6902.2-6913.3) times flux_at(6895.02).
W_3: 5.22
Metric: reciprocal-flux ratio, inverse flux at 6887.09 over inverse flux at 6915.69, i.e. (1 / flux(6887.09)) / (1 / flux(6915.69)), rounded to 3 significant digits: 1.00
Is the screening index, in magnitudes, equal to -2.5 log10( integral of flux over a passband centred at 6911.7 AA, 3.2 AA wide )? -2.16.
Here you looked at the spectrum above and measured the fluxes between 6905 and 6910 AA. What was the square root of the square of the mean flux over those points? 2.302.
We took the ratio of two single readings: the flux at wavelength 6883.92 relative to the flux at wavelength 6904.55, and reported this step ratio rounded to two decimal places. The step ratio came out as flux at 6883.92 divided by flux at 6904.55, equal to 0.99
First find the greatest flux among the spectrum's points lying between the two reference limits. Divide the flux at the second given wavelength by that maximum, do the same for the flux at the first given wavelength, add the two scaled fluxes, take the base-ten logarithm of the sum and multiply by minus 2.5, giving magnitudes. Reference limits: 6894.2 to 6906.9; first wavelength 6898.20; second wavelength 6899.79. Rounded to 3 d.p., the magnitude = -0.735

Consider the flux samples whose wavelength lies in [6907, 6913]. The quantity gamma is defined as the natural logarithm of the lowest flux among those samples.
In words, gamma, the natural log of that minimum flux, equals 0.829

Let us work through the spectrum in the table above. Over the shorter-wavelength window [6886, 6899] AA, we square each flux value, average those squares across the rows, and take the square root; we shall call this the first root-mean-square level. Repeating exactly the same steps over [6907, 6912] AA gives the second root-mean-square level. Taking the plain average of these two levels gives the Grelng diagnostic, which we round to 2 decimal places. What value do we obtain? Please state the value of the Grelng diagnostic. 2.29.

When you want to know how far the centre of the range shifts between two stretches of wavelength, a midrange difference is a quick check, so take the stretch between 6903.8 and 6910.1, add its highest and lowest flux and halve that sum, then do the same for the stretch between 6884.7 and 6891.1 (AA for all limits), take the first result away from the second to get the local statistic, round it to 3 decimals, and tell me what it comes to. -0.020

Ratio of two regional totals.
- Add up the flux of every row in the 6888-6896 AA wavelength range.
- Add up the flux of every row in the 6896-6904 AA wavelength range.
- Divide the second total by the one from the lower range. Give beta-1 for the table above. 1.00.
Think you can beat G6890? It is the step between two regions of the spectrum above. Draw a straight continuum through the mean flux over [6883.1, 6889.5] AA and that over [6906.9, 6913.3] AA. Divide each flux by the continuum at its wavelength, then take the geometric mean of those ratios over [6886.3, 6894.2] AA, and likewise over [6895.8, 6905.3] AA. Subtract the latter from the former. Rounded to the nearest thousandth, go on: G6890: 0.006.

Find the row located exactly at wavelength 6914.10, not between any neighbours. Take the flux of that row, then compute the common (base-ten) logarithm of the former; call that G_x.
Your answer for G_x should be 0.3593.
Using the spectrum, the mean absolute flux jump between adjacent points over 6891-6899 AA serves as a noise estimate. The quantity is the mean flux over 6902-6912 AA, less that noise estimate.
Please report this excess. 2.29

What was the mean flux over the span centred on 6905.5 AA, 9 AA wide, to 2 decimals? 2.29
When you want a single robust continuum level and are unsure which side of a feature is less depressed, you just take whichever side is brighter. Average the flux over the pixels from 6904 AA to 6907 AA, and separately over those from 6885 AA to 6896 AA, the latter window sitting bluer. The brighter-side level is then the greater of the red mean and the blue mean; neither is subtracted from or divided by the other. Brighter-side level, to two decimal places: 2.30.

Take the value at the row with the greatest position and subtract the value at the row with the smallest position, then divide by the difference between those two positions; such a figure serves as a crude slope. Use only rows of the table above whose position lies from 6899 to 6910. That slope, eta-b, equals 0.0039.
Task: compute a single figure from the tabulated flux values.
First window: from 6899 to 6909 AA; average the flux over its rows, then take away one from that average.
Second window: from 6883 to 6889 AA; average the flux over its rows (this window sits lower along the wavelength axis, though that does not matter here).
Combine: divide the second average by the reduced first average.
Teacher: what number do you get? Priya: 1.77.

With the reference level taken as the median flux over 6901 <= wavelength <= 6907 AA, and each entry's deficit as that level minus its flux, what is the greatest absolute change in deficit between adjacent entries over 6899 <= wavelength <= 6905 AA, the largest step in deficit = 0.0110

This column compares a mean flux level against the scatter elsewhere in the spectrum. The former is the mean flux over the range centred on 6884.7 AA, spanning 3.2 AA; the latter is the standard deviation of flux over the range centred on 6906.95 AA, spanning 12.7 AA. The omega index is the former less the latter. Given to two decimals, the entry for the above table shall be 2.27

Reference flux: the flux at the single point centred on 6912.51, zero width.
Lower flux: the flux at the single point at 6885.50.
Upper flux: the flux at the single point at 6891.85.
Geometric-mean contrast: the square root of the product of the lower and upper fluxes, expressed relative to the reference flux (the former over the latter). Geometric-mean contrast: 0.995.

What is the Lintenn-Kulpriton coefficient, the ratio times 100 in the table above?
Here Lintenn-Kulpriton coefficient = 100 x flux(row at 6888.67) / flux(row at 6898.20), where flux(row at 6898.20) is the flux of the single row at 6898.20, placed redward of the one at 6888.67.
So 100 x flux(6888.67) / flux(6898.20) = 100.7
